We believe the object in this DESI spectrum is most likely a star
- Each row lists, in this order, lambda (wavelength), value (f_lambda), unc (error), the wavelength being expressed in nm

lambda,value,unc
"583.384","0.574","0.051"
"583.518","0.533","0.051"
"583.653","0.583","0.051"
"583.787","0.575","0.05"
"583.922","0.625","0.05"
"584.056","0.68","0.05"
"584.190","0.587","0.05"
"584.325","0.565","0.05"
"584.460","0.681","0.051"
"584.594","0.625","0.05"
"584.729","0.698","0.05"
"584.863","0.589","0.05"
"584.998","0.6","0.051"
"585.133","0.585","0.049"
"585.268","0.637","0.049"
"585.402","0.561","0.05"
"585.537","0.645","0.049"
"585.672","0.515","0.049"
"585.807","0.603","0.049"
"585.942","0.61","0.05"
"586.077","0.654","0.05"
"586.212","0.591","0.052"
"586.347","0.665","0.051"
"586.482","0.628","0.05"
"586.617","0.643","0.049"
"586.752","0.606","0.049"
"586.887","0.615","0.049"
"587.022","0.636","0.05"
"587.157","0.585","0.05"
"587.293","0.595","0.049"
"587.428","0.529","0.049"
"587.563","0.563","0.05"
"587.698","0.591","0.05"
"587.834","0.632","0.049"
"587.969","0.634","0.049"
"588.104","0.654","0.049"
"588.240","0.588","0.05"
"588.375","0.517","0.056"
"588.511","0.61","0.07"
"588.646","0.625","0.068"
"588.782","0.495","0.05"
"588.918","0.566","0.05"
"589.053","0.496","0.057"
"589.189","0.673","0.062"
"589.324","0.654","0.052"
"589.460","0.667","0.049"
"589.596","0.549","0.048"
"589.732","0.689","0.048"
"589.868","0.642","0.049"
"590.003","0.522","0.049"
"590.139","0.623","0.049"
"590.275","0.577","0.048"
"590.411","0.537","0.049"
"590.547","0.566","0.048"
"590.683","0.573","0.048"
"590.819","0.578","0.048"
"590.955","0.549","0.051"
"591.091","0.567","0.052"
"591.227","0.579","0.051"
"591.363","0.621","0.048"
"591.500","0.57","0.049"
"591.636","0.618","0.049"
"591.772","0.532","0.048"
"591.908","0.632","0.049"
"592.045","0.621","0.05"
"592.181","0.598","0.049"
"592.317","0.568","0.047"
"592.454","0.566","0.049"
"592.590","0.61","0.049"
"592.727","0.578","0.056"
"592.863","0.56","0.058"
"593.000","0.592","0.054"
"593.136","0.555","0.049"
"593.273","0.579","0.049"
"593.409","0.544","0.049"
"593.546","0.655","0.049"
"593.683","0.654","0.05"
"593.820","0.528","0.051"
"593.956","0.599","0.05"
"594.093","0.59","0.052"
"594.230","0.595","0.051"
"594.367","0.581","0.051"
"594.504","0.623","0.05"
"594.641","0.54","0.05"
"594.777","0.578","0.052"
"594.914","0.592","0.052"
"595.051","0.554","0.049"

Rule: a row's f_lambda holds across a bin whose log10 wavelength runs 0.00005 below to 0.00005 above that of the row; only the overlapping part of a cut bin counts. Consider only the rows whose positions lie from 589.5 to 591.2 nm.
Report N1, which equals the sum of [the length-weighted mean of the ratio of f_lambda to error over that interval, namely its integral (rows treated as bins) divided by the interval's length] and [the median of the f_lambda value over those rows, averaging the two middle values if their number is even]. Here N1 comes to 12.48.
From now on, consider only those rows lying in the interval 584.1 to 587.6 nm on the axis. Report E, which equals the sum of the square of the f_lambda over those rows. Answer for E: 9.7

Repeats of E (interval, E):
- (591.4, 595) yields 9.0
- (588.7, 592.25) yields 9.1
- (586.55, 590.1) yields 9.4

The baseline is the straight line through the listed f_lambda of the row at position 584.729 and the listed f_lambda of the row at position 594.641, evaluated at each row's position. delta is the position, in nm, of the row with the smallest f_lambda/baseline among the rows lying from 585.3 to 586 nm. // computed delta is 585.672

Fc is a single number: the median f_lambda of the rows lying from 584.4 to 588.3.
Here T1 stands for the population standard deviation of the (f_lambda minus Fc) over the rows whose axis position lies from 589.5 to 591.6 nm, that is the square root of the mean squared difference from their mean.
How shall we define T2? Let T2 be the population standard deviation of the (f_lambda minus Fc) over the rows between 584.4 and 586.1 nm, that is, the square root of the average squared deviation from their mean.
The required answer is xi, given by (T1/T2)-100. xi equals -99.1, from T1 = 0.042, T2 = 0.047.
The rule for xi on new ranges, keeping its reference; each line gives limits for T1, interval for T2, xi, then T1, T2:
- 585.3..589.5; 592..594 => -98.6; 0.050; 0.036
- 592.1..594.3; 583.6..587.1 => -99.2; 0.034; 0.041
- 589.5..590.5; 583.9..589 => -98.8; 0.057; 0.046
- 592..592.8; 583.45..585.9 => -99.6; 0.021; 0.049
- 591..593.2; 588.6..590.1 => -99.6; 0.028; 0.071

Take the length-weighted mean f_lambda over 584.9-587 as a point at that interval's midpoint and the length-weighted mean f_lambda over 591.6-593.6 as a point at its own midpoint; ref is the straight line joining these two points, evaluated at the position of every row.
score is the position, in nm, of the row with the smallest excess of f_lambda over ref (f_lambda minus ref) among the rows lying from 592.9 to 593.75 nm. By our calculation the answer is 593.409 nm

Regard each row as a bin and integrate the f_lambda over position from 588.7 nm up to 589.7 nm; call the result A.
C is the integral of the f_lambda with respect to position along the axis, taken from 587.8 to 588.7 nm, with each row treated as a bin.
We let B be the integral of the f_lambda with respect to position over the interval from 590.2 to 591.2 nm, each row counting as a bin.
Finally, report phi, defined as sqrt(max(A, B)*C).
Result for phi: 0.5679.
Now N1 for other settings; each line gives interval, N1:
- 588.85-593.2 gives 12.31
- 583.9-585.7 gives 12.96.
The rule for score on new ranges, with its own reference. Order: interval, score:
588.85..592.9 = 589.053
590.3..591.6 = 590.411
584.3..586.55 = 585.672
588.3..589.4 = 588.782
